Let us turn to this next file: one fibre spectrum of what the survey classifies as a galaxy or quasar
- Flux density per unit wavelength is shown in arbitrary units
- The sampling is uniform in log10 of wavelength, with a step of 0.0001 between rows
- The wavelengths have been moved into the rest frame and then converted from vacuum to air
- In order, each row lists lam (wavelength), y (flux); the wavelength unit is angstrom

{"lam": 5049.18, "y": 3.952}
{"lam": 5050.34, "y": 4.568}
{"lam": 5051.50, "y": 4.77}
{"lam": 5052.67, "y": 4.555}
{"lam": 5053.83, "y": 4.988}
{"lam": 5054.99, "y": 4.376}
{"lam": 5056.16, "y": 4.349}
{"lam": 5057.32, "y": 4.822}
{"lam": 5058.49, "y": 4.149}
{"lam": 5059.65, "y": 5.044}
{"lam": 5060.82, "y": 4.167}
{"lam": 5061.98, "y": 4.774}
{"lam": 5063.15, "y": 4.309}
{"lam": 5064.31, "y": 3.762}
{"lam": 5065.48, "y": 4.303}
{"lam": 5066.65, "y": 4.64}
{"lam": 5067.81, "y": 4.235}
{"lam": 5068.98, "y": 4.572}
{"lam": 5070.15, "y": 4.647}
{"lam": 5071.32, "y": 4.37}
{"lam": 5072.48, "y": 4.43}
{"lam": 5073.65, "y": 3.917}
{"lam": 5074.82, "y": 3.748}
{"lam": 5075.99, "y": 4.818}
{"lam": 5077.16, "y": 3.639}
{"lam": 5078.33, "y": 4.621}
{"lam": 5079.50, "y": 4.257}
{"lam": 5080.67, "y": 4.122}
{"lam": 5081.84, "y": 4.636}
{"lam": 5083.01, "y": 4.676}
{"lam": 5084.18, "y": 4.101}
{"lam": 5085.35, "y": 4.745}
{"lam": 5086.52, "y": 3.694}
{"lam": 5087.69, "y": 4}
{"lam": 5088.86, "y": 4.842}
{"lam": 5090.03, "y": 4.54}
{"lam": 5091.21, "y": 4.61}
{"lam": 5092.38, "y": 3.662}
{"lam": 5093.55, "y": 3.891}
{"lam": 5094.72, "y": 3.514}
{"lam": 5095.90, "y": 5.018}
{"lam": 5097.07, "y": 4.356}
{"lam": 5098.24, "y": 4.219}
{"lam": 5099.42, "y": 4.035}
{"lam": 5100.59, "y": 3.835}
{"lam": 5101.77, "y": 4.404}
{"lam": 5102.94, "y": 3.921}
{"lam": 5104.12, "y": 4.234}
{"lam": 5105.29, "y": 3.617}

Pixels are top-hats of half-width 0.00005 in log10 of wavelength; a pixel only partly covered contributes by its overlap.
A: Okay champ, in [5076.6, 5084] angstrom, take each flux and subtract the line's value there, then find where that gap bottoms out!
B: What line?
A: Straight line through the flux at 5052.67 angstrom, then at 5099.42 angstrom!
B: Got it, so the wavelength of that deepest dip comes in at 5077.16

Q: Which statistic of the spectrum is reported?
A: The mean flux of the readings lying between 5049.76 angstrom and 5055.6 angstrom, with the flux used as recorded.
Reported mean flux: 4.65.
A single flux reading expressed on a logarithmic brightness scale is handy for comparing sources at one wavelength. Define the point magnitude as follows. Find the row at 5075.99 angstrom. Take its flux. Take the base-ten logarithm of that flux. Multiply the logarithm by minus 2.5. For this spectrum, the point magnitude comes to -1.71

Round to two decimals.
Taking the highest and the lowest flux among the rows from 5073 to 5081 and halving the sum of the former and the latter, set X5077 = 4.23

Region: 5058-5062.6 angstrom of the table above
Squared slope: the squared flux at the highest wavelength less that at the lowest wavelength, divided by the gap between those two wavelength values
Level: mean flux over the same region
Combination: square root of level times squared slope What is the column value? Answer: 2.7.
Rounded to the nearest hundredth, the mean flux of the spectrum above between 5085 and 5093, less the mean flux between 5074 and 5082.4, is 0.04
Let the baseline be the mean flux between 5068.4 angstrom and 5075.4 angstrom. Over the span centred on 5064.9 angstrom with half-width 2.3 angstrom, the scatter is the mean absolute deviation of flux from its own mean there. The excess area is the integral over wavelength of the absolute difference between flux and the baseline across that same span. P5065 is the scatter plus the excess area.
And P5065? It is 1.3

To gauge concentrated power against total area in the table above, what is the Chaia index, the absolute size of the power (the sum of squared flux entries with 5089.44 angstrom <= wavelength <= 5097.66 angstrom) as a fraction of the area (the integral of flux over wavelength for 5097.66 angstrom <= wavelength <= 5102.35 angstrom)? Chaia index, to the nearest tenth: 6.6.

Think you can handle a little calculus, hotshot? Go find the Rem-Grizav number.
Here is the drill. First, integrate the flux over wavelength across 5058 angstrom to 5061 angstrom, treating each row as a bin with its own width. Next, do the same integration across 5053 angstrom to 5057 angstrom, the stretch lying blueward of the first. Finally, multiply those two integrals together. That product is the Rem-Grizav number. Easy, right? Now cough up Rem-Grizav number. 248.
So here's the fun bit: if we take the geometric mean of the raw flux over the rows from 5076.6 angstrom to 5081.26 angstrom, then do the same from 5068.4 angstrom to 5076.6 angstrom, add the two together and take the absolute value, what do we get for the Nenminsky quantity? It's 8.5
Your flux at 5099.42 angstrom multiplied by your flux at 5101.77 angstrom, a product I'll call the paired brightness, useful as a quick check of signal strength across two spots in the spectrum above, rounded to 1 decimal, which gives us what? 17.8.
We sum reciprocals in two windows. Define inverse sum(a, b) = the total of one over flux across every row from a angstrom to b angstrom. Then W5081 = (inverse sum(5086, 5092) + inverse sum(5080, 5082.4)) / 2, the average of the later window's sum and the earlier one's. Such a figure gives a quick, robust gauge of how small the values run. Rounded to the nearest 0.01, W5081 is 0.81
